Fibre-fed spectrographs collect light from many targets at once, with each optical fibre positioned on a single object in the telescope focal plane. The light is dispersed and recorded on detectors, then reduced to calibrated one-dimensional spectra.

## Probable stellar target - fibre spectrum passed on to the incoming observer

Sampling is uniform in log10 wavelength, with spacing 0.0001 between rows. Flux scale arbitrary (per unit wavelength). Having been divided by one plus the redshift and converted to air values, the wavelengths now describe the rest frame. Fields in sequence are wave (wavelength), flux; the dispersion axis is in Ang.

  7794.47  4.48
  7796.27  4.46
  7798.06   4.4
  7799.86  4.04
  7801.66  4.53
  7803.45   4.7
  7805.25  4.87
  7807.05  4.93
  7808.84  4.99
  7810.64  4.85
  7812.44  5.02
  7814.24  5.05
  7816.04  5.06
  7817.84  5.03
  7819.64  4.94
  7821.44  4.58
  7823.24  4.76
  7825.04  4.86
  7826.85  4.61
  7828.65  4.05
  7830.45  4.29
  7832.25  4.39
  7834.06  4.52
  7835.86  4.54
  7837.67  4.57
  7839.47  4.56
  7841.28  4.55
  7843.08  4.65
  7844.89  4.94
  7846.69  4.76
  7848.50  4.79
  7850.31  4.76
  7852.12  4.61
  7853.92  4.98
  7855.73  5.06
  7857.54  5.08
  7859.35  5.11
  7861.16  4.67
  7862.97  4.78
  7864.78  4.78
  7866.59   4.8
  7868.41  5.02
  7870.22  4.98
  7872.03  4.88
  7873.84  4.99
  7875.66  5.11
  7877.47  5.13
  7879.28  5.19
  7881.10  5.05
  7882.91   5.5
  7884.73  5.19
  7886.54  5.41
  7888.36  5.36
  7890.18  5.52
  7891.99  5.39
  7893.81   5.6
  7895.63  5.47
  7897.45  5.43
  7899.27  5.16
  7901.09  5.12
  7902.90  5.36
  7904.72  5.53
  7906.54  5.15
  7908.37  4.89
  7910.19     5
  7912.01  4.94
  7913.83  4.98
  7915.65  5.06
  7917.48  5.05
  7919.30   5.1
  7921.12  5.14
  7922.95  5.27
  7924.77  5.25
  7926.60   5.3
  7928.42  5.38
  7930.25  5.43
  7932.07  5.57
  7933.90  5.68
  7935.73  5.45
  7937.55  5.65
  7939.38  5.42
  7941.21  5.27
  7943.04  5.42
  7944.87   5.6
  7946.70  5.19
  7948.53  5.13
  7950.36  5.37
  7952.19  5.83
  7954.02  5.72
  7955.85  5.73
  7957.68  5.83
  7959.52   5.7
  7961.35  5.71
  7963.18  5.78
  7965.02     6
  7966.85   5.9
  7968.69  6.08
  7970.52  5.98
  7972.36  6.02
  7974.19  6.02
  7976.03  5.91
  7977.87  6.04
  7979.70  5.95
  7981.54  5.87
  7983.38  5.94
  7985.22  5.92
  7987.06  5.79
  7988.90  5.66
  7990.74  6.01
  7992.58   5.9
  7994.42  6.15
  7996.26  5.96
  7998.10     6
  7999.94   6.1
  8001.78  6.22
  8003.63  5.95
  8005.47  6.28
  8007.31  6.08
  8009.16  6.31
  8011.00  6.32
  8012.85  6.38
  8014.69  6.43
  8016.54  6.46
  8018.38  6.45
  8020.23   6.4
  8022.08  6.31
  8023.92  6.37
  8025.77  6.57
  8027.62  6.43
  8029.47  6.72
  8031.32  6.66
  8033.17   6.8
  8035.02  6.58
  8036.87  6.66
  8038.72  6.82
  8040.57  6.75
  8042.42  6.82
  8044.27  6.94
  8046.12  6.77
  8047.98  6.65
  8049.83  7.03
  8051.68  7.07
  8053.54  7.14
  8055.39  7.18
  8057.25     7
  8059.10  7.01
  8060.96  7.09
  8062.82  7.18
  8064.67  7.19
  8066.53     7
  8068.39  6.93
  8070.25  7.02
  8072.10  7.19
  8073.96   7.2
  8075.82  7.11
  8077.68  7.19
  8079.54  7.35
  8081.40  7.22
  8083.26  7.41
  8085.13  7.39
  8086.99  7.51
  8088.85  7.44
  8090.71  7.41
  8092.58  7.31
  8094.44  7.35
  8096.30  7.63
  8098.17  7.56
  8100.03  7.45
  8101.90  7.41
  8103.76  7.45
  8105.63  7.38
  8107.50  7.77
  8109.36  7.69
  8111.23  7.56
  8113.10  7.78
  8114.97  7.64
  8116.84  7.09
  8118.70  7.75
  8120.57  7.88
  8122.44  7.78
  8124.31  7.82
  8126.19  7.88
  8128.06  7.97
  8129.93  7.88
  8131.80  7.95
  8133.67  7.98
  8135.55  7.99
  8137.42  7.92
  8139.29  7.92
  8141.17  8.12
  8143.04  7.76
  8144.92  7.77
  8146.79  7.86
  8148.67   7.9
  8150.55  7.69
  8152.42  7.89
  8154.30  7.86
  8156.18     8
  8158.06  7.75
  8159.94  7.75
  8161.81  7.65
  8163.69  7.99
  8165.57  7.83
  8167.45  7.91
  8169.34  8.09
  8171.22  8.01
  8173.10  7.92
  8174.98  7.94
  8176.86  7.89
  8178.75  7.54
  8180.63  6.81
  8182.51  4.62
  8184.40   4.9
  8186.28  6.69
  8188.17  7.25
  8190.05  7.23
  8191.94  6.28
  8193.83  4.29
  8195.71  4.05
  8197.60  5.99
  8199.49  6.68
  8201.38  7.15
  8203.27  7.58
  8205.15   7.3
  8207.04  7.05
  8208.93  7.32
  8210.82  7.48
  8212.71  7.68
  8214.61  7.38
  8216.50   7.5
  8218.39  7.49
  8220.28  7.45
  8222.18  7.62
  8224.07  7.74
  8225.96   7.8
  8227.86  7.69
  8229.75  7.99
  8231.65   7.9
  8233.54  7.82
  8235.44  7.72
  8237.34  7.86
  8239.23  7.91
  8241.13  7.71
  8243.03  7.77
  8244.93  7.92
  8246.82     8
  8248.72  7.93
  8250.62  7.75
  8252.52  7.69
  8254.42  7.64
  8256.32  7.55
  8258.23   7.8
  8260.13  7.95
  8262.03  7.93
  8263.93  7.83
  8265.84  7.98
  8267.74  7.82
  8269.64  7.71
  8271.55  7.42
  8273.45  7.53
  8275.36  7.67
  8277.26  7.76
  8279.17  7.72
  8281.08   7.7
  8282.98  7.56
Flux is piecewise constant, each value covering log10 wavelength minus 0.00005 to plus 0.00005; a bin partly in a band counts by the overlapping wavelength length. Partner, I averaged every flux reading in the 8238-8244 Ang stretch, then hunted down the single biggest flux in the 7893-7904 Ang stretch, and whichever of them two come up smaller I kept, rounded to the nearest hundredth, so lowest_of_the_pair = 5.60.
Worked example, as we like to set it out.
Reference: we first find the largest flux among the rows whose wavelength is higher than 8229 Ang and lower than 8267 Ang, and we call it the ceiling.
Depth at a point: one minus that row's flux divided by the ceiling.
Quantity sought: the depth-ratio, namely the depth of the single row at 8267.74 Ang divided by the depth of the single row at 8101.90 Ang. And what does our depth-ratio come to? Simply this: 0.3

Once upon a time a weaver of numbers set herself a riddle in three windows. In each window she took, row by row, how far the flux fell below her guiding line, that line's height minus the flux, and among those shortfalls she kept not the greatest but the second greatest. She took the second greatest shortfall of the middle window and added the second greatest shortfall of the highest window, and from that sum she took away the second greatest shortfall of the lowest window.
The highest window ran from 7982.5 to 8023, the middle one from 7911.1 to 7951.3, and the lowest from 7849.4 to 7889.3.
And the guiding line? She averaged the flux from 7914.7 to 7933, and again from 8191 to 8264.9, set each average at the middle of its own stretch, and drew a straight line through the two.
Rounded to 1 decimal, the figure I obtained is 0.0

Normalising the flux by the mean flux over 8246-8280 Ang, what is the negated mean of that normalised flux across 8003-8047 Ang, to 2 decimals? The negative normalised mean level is -0.84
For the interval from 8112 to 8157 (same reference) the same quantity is -1.01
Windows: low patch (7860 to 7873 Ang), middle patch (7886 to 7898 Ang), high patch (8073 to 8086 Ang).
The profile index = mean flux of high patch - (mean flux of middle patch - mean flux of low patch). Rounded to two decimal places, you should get 6.66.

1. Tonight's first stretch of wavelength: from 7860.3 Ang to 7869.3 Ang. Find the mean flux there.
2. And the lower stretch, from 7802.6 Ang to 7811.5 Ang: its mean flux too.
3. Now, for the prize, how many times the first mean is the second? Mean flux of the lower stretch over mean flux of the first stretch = 1.01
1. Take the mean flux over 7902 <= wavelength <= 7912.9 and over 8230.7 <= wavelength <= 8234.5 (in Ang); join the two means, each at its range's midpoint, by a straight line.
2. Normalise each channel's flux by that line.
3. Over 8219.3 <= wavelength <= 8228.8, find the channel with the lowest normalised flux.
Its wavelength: 8220.28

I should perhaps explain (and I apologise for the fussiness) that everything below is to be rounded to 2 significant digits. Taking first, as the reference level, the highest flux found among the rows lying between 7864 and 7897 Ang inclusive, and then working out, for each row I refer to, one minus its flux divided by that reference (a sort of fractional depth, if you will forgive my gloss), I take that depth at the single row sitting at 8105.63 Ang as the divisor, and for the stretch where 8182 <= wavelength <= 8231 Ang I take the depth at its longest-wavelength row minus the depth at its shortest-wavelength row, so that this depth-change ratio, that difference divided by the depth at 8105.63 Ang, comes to 1.9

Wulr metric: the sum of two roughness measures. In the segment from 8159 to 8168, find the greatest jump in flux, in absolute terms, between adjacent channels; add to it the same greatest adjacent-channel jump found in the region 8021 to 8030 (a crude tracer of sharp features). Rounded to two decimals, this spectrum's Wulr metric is 0.63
